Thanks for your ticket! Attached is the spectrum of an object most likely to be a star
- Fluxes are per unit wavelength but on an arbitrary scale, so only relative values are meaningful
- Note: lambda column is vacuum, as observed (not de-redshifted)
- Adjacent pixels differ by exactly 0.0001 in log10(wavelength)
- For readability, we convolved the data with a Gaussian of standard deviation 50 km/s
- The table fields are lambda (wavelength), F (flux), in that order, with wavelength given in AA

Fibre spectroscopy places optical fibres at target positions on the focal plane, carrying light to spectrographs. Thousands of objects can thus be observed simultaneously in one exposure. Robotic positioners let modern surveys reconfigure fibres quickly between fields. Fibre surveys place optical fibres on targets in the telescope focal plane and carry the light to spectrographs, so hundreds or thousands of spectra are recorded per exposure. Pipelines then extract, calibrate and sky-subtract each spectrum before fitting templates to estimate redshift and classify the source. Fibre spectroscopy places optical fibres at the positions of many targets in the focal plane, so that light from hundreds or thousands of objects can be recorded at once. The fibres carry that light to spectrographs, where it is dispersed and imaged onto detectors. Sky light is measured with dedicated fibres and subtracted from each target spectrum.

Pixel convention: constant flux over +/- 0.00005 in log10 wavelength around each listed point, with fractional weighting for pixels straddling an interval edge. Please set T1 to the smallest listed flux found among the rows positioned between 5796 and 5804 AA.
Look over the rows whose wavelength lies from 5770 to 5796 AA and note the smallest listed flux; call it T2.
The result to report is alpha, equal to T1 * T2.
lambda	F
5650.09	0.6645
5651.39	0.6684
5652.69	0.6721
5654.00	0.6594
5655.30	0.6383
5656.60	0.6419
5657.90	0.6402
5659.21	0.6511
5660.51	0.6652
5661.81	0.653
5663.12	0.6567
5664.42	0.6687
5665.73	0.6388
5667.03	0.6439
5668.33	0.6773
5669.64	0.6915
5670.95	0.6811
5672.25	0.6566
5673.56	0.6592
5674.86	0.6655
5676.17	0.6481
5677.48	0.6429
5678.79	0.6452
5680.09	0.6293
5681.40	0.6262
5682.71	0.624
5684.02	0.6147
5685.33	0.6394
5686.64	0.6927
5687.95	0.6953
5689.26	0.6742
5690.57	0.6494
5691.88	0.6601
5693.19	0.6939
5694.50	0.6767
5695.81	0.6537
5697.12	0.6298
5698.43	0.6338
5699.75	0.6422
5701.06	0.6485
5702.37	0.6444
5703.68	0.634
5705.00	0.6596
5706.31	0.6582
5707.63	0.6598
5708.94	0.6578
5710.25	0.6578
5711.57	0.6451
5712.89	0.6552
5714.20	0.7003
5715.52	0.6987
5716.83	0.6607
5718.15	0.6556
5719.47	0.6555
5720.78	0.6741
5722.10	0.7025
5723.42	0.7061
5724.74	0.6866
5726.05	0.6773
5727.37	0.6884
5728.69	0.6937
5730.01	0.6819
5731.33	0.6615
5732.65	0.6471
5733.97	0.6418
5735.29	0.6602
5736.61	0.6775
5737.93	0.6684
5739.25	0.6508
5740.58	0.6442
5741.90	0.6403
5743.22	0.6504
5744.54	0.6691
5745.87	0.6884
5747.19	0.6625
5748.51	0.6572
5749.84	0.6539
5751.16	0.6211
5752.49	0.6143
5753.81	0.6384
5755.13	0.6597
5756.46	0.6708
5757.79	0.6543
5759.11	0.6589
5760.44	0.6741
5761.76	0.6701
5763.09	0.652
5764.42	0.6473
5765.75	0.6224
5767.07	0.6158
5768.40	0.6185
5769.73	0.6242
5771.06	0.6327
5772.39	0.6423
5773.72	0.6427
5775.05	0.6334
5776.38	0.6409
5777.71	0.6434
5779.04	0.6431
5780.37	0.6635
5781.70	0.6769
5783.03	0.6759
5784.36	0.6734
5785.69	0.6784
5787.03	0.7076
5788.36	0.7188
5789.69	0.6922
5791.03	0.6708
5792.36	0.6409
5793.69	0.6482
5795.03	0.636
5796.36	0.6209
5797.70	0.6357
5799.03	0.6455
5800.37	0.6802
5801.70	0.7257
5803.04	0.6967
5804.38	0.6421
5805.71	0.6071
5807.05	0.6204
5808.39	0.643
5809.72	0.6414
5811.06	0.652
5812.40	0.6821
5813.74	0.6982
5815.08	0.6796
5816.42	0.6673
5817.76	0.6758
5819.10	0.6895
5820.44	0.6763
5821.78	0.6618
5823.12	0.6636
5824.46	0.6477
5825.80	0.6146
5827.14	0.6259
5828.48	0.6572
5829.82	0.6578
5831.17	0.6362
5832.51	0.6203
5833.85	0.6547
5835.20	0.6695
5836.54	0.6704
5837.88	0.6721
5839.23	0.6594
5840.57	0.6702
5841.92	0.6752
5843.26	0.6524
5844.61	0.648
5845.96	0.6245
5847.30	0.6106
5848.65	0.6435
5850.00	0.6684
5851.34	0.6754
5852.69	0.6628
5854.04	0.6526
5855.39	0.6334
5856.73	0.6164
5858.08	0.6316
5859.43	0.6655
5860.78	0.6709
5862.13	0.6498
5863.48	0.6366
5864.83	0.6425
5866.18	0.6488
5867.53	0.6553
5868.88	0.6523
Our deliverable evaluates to 0.393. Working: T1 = 0.6209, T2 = 0.6327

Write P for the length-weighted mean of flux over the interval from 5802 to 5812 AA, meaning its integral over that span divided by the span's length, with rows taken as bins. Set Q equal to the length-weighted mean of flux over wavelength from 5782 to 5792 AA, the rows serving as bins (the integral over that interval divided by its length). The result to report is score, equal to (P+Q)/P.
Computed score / 2.06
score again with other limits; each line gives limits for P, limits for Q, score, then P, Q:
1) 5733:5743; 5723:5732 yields 2.05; 0.654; 0.685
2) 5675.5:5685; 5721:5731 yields 2.09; 0.633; 0.689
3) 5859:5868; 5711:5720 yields 2.02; 0.652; 0.667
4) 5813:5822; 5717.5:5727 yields 2.00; 0.679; 0.680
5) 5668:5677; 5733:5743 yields 1.98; 0.667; 0.654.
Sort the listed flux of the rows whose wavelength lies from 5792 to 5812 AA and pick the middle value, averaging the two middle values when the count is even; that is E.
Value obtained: 0.642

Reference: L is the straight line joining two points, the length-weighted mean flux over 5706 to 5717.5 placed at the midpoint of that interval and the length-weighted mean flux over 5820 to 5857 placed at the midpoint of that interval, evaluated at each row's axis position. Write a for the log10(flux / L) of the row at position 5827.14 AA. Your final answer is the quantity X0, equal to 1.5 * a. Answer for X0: -0.027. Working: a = -0.018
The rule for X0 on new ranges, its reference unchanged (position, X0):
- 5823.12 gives 0.011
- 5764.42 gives -0.012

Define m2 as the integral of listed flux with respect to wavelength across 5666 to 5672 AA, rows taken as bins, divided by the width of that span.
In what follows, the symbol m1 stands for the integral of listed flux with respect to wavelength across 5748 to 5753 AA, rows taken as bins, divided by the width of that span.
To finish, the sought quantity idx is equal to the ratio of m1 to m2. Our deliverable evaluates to 0.95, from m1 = 0.636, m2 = 0.671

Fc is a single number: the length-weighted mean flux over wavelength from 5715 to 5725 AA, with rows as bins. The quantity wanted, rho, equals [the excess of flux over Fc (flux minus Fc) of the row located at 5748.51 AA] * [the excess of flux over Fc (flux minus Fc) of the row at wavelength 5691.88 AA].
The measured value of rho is 0.0004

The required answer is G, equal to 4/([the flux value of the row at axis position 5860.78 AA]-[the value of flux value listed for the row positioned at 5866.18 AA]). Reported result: 181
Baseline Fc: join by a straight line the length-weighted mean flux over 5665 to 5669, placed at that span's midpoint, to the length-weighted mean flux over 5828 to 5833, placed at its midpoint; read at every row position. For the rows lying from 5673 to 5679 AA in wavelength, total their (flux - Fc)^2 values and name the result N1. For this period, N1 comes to 0.0004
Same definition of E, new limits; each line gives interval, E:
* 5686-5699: 0.667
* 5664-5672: 0.673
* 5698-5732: 0.660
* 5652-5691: 0.652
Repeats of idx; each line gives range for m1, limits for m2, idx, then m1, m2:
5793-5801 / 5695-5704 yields 1.00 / 0.644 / 0.642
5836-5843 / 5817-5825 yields 1.00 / 0.669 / 0.670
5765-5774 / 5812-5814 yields 0.91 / 0.628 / 0.689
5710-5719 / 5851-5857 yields 1.03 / 0.667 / 0.649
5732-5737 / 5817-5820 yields 0.96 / 0.656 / 0.682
